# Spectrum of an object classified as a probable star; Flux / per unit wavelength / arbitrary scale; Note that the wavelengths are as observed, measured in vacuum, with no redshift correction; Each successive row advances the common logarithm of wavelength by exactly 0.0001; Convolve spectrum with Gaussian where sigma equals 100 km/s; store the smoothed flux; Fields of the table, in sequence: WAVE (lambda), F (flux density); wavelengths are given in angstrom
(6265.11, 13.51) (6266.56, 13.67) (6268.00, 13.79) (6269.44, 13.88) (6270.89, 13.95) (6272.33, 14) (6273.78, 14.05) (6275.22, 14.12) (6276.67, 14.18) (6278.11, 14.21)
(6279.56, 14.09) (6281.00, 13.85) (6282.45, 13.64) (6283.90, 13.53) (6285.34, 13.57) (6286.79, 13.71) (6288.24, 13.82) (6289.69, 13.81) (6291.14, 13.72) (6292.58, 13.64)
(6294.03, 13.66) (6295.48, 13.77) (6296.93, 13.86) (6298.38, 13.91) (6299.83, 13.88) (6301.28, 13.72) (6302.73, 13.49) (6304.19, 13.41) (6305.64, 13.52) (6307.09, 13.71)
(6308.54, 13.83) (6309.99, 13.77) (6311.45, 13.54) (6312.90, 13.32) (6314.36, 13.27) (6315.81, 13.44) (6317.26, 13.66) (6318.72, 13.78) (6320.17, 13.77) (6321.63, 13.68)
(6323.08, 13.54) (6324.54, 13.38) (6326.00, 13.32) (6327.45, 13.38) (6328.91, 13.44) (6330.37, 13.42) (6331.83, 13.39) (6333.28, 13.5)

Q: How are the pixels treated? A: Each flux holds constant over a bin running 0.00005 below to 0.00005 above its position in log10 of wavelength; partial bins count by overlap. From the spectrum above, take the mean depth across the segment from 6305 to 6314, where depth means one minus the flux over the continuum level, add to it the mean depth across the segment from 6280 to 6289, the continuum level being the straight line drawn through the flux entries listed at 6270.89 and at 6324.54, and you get 0.0031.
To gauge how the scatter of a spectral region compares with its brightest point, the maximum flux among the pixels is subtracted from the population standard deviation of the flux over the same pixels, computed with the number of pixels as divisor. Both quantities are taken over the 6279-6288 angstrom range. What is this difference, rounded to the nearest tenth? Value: -13.9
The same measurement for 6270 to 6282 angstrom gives -14.1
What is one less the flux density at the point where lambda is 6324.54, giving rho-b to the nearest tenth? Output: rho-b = -12.4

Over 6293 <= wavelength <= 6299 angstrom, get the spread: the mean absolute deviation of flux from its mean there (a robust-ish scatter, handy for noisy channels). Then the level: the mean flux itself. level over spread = 162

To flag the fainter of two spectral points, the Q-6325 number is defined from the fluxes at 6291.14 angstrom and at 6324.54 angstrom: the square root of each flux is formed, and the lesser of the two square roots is 3.66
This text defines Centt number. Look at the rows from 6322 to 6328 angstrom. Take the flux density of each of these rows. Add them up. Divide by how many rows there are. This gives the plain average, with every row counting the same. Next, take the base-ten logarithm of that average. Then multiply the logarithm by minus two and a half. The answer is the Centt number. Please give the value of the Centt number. -2.82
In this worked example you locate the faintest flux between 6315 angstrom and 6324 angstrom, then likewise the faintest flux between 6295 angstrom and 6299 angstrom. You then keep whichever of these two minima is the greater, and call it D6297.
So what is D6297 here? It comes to 13.77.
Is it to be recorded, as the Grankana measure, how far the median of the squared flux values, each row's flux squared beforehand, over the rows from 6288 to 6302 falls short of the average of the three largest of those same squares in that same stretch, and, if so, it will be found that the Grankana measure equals 2.6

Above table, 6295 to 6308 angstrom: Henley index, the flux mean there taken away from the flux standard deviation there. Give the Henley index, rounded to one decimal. -13.5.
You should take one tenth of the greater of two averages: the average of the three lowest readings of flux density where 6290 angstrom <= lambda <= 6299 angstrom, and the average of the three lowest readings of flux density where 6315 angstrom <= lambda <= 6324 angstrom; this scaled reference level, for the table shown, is 1.37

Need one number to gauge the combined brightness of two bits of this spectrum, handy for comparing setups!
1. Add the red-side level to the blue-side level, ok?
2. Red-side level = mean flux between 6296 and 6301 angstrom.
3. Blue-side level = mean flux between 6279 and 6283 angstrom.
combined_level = 27.74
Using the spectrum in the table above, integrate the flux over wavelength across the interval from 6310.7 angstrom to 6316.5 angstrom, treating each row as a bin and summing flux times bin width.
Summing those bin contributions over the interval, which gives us 78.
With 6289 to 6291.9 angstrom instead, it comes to 40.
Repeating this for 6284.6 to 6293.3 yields 119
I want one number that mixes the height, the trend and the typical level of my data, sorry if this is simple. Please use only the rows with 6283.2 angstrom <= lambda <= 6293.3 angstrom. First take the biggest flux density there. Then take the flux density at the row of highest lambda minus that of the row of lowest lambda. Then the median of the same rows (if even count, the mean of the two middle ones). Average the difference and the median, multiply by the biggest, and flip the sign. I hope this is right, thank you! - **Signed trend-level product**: -95.5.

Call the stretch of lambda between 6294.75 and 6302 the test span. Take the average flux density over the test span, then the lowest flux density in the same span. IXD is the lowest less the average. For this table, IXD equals -0.11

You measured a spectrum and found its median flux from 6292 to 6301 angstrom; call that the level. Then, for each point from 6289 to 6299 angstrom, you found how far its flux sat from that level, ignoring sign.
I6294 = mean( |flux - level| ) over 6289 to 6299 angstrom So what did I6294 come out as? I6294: 0.09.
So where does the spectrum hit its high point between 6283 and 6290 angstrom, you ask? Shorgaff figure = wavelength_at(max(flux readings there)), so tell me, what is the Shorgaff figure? 6288.24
